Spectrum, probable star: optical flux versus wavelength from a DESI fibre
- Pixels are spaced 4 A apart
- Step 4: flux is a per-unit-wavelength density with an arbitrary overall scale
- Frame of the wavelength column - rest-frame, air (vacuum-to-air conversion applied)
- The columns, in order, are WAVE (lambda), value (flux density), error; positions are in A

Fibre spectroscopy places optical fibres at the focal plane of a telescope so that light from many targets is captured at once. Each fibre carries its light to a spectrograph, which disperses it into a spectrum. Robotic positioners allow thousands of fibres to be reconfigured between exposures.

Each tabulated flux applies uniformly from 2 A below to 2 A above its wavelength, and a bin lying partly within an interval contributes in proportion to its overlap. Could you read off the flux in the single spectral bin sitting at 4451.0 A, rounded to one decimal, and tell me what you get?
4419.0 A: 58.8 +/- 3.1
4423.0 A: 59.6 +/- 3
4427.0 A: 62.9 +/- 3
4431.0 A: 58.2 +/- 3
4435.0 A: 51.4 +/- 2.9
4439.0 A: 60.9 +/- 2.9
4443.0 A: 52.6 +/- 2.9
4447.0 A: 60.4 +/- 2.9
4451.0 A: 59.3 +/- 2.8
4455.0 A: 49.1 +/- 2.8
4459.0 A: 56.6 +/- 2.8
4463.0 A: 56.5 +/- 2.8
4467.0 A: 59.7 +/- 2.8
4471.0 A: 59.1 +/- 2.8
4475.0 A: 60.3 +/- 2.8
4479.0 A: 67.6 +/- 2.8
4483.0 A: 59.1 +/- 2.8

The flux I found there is 59.3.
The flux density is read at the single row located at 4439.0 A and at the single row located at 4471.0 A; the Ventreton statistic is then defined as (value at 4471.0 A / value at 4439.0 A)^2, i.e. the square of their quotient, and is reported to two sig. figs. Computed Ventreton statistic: 0.94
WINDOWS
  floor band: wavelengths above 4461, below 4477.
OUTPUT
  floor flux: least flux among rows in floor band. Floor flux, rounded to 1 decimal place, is 56.5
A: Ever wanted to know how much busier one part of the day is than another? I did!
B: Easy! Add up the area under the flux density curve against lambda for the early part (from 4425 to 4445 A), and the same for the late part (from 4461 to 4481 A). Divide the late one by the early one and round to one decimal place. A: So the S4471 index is 1.1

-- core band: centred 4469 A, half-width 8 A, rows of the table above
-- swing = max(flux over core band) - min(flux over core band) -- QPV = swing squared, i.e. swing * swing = 14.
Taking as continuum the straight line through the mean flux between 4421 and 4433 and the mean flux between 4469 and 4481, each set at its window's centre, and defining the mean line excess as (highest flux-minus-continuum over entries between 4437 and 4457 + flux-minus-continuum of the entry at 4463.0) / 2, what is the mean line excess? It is -2.6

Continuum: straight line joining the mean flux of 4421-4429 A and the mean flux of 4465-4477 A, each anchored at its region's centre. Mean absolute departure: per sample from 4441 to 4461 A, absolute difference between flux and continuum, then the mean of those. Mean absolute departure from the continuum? 4.77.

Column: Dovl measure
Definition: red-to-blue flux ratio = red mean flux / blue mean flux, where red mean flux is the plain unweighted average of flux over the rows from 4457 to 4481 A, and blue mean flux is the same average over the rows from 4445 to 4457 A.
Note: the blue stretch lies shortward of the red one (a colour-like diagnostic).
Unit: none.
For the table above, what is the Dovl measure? 1.07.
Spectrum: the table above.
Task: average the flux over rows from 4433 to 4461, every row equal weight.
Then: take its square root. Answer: 7.47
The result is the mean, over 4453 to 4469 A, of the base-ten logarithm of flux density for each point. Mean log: 1.74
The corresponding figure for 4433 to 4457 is 1.74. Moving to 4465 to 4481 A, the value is 1.79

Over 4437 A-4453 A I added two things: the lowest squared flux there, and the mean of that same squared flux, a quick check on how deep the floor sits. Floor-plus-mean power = 6177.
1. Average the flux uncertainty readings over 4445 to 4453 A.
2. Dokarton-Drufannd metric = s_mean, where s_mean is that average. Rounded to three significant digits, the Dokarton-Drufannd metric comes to 2.85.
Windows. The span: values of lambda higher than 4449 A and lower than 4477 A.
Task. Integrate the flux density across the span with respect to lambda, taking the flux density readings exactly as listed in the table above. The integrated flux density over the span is 1602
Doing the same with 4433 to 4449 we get 901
